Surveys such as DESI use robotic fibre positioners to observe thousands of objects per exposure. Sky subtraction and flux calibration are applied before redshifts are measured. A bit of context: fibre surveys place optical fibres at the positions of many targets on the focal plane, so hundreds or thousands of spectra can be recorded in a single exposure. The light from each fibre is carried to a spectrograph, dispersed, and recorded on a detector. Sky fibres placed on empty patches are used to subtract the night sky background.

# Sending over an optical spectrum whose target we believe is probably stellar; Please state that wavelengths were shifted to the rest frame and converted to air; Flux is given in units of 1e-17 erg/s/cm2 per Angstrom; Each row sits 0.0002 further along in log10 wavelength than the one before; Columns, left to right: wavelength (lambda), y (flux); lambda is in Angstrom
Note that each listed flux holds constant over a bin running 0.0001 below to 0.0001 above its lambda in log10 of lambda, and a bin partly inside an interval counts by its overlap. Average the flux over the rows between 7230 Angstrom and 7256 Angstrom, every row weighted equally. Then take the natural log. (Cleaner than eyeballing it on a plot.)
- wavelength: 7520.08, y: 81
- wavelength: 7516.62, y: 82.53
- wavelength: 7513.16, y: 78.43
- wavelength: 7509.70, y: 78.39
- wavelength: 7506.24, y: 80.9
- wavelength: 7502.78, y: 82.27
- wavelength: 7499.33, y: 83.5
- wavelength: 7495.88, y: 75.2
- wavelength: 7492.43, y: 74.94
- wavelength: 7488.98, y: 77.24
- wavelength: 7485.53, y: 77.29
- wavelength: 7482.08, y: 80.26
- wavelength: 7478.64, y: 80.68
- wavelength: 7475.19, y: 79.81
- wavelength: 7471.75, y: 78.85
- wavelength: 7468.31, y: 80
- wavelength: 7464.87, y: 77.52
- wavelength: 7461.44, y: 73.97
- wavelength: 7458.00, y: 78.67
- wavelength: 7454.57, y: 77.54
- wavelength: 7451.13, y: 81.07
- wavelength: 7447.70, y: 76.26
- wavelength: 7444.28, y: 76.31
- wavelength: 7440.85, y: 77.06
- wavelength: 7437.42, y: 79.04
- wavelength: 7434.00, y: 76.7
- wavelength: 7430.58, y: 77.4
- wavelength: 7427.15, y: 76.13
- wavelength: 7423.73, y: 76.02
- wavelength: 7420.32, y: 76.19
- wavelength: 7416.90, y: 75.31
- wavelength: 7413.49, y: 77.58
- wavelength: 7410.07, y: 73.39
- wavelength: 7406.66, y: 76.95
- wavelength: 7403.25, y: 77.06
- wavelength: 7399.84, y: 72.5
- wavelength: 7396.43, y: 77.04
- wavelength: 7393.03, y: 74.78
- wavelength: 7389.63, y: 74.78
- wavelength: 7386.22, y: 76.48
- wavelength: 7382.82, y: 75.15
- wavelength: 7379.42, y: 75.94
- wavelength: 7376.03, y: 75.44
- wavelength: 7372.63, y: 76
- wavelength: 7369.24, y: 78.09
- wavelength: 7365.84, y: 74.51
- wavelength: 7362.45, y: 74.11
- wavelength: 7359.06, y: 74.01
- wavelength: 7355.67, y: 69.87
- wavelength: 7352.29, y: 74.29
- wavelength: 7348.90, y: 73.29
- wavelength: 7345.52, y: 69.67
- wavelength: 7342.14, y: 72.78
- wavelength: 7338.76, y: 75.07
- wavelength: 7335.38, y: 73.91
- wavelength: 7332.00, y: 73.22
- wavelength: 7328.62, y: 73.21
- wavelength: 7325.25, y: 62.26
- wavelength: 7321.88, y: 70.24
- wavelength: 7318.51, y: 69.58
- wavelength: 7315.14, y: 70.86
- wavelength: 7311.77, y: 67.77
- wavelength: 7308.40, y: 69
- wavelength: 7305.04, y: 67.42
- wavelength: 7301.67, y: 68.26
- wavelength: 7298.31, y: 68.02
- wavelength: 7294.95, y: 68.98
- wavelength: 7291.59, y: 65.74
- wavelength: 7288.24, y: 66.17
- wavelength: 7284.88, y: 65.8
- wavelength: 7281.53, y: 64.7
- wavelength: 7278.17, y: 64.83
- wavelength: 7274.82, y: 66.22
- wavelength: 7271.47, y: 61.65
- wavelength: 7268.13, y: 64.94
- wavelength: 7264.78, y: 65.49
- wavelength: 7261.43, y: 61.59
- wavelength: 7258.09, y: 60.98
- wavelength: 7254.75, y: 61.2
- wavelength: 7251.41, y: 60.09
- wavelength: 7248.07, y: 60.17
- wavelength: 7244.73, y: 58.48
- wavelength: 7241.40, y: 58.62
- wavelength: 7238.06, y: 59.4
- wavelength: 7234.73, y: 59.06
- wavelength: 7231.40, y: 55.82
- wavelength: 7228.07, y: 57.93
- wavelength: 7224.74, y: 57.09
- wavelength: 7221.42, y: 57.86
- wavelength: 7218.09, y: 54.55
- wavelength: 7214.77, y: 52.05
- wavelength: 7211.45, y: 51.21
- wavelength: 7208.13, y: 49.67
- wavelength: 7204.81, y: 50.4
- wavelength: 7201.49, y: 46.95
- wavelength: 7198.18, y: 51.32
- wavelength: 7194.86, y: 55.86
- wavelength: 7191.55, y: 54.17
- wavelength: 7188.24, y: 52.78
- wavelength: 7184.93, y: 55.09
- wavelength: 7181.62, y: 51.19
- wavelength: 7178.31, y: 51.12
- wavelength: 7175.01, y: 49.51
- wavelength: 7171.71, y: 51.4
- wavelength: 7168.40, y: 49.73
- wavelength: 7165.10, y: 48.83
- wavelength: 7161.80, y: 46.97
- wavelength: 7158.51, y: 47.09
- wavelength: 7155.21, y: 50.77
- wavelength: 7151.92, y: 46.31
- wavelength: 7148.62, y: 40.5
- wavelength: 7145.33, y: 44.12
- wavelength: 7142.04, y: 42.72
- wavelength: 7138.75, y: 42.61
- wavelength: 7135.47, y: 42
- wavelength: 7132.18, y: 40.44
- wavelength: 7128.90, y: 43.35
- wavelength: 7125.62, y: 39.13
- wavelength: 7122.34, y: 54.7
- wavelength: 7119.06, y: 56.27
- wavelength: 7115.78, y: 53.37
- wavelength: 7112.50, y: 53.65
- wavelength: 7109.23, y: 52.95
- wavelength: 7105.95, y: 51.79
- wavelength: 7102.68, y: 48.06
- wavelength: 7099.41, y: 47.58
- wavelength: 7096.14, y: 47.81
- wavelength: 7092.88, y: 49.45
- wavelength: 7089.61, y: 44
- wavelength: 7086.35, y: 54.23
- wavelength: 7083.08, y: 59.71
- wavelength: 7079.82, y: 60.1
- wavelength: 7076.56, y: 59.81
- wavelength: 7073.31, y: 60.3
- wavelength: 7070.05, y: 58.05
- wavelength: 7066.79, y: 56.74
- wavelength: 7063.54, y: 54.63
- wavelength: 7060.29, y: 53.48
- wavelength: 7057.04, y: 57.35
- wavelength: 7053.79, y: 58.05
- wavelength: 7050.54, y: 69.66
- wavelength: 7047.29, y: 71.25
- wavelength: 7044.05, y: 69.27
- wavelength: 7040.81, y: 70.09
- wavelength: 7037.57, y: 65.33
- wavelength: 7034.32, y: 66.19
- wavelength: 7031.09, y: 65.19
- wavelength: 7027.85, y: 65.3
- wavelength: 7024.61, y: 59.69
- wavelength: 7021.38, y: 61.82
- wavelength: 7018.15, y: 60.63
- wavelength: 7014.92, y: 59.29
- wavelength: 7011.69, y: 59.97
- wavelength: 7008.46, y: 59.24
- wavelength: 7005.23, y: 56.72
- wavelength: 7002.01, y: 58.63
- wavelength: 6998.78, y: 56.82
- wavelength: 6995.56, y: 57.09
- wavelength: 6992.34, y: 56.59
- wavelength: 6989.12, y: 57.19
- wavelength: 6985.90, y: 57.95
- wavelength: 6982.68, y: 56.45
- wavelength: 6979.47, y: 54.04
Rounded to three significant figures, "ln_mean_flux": 4.08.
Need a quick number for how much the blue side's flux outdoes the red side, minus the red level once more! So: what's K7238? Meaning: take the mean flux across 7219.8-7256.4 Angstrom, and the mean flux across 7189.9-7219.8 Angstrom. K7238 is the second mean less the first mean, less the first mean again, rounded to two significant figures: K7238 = -66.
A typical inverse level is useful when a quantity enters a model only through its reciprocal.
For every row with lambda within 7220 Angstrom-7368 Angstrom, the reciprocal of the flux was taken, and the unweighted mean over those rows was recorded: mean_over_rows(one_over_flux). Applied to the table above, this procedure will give 0.0152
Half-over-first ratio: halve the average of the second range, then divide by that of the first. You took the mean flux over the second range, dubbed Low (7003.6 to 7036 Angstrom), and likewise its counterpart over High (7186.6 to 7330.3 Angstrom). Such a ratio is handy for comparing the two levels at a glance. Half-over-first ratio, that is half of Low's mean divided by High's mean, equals 0.50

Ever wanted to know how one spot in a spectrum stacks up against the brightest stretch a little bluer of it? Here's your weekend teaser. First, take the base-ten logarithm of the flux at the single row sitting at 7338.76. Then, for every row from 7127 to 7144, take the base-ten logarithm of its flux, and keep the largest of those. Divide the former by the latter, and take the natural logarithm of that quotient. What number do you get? 0.136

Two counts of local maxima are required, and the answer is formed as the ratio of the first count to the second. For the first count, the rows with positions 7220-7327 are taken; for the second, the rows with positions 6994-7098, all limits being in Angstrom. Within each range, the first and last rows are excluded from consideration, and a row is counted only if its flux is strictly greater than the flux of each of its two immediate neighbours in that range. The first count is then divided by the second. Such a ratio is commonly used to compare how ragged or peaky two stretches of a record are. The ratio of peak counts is 1.20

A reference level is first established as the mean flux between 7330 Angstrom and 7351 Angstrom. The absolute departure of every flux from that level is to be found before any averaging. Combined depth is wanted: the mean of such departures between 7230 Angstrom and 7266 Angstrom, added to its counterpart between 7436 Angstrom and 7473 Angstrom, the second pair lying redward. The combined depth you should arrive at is 18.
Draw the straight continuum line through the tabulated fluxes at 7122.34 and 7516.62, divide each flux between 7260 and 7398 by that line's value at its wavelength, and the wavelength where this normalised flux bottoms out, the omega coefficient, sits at 7325.25 Angstrom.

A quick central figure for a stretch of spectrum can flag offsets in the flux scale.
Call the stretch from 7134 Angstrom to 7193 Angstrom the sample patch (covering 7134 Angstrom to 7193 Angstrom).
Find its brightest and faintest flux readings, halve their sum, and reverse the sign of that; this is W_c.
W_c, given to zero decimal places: -48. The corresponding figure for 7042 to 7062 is -62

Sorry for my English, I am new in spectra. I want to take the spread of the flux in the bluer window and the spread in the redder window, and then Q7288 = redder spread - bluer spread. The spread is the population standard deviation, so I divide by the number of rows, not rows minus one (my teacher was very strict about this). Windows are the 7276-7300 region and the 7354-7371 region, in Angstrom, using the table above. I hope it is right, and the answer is 1.1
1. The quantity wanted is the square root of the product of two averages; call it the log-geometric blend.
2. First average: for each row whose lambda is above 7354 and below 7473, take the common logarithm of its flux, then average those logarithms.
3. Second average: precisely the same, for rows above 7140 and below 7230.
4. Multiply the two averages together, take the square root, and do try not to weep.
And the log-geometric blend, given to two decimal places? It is 1.79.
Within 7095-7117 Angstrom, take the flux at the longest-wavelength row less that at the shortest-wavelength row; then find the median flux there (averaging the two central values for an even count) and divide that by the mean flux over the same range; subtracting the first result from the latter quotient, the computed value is -4.5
